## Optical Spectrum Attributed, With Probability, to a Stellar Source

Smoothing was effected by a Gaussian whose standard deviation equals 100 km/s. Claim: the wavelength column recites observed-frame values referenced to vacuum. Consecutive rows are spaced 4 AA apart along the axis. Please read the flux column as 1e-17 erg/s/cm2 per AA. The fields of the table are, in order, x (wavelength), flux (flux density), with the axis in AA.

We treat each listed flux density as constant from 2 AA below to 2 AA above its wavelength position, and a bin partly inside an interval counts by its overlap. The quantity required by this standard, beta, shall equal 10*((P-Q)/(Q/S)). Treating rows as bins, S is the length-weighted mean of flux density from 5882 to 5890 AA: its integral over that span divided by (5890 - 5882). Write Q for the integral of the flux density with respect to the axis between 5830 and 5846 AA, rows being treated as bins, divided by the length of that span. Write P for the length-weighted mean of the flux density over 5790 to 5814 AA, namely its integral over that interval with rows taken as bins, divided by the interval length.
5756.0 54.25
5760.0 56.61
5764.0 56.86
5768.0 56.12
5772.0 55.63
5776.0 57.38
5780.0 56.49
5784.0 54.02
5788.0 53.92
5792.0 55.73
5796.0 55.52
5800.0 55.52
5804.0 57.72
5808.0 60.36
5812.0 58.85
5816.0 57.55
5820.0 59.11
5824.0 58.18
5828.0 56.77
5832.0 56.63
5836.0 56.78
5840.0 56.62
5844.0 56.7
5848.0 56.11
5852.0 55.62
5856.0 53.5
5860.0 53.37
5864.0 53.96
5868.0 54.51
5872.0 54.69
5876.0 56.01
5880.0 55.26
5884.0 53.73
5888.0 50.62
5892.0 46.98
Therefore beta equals 6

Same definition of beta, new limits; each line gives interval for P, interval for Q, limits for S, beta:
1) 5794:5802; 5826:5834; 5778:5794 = -11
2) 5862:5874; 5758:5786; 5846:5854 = -18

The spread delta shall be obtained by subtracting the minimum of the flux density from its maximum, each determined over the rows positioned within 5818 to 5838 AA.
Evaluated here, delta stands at 2.5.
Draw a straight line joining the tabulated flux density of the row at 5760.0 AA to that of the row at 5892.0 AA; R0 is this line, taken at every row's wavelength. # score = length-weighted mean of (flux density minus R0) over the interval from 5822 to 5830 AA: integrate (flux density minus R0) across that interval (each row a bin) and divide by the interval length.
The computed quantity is 5.68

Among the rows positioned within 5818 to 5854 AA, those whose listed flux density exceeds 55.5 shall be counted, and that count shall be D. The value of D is 9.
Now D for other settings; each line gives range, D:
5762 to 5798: 7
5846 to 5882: 3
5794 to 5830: 9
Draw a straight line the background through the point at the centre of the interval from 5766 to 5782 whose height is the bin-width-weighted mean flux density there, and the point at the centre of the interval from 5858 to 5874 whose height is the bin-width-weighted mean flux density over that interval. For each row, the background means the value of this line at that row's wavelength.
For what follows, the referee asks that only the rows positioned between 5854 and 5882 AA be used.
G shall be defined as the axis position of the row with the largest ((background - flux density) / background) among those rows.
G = 5860.0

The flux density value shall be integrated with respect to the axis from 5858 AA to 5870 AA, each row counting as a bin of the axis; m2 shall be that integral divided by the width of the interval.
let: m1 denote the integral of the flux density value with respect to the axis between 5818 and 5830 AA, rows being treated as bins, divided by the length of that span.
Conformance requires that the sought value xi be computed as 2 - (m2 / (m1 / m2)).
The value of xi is -48.2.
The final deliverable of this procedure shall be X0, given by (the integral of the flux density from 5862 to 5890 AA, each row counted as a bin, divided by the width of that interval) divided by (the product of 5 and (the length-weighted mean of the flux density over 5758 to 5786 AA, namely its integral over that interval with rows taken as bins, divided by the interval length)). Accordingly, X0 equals 0.193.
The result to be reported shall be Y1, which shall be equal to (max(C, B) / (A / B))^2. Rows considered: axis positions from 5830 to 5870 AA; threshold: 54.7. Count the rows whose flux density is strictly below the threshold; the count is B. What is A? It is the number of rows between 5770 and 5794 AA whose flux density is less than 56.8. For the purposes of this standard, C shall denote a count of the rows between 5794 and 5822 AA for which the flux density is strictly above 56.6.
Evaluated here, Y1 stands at 16.0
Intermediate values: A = 5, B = 4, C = 5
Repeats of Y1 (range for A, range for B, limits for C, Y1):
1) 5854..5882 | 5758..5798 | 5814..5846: 5.2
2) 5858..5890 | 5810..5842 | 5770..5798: 0.0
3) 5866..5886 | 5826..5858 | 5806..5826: 1.0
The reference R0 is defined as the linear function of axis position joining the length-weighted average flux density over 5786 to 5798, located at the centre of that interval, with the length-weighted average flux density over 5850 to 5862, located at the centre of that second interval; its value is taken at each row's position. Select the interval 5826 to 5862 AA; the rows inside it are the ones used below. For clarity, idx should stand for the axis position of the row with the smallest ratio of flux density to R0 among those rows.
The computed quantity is 5860.0 AA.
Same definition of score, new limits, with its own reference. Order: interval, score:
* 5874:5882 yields 7.63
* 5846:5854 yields 5.82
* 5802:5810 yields 5.79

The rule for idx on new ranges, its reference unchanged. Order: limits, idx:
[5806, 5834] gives 5832.0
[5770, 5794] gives 5788.0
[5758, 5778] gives 5772.0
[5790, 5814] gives 5796.0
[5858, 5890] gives 5888.0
